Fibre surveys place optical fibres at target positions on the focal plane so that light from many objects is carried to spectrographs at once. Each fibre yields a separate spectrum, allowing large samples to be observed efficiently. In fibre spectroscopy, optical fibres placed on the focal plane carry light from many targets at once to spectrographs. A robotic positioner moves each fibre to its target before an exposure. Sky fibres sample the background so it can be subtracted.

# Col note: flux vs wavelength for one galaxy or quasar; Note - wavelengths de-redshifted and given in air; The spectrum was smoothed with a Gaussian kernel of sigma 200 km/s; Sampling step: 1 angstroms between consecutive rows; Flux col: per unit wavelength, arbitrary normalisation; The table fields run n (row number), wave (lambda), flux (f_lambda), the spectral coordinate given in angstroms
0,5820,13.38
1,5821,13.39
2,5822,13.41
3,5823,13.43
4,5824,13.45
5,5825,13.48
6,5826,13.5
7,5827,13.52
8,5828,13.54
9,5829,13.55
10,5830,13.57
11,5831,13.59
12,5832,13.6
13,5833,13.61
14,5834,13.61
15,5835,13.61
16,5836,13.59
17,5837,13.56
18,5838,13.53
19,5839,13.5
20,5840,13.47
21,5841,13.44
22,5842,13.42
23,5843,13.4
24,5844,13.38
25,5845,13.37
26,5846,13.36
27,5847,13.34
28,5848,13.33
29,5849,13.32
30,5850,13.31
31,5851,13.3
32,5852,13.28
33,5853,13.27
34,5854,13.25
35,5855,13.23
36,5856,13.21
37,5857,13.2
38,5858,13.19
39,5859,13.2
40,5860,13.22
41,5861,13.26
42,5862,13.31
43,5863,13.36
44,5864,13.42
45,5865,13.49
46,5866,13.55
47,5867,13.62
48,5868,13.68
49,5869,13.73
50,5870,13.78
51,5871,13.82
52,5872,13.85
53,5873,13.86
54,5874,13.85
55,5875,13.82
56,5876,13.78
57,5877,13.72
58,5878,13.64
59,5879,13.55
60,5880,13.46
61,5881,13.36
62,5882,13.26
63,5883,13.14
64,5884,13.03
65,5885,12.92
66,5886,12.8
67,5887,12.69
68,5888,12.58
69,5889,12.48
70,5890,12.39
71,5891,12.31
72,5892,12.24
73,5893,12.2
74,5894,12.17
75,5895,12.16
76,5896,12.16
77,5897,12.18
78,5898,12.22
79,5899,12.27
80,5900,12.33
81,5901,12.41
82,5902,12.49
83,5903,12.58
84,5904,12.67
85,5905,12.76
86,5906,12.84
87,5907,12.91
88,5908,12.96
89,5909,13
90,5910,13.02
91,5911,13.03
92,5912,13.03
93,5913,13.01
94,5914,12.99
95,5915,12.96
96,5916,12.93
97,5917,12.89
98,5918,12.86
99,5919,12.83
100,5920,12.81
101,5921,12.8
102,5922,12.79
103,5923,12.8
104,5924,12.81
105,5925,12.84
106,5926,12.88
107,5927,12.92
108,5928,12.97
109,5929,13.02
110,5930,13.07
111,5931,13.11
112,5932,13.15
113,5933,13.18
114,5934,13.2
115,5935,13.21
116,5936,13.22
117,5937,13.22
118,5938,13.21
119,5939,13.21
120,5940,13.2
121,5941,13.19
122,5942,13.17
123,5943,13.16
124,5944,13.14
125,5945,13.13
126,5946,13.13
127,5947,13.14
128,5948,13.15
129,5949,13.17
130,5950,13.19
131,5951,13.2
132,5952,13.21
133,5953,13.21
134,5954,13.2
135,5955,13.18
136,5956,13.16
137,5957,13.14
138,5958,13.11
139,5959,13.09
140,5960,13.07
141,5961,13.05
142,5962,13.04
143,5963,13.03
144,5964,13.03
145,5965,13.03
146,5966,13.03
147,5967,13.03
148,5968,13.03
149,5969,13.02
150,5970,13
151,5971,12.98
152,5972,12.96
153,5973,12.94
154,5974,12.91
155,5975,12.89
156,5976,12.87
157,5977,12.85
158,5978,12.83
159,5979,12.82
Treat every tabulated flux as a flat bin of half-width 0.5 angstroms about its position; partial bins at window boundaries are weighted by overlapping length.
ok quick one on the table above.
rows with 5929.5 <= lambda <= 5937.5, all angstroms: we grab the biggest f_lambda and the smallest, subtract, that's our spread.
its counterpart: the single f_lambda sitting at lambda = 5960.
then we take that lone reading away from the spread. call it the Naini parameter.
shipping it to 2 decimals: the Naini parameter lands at -12.92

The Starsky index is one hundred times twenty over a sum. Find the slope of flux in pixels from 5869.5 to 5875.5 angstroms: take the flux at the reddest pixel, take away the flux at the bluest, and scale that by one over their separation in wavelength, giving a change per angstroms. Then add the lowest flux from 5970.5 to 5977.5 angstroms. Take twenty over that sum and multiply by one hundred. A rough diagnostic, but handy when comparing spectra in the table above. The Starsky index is 156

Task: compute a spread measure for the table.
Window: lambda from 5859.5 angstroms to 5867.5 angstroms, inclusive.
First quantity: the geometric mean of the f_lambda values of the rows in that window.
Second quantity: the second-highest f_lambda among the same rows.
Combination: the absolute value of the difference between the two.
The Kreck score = 0.15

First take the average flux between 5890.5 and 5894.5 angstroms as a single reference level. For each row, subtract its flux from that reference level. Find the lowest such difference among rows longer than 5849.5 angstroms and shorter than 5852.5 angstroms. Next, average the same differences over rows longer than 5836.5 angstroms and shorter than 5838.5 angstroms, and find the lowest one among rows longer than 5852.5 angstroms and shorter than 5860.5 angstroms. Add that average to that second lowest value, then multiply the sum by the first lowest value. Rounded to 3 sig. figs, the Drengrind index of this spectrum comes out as 2.54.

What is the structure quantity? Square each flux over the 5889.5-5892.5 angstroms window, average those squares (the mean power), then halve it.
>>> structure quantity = 76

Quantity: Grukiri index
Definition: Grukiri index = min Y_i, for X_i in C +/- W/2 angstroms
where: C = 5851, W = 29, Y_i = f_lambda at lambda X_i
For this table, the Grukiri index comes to 13.19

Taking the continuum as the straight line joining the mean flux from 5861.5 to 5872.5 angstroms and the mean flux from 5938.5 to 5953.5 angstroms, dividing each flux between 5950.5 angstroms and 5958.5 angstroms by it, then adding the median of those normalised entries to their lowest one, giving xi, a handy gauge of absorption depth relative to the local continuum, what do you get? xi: 2.004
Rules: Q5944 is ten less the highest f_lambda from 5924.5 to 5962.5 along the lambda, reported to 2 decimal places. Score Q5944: -3.22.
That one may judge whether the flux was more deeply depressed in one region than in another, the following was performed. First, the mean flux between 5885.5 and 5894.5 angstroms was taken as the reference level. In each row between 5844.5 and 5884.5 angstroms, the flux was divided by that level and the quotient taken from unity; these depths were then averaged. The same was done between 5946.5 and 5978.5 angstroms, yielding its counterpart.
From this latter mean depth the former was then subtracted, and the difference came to 0.031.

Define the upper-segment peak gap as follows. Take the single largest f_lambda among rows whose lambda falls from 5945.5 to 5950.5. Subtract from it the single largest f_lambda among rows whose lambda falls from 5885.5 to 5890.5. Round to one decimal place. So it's 0.4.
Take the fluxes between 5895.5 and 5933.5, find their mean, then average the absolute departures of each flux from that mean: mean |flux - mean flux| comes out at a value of 0.21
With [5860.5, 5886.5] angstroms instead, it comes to 0.25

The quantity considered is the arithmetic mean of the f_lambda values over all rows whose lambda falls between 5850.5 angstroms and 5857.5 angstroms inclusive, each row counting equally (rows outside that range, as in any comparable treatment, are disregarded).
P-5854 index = 13.25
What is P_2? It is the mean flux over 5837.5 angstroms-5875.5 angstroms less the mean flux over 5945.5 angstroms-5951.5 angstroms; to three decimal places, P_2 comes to 0.282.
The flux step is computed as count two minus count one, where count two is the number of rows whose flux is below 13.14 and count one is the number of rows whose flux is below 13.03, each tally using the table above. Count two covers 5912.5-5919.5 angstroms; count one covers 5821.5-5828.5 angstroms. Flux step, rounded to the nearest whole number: 7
